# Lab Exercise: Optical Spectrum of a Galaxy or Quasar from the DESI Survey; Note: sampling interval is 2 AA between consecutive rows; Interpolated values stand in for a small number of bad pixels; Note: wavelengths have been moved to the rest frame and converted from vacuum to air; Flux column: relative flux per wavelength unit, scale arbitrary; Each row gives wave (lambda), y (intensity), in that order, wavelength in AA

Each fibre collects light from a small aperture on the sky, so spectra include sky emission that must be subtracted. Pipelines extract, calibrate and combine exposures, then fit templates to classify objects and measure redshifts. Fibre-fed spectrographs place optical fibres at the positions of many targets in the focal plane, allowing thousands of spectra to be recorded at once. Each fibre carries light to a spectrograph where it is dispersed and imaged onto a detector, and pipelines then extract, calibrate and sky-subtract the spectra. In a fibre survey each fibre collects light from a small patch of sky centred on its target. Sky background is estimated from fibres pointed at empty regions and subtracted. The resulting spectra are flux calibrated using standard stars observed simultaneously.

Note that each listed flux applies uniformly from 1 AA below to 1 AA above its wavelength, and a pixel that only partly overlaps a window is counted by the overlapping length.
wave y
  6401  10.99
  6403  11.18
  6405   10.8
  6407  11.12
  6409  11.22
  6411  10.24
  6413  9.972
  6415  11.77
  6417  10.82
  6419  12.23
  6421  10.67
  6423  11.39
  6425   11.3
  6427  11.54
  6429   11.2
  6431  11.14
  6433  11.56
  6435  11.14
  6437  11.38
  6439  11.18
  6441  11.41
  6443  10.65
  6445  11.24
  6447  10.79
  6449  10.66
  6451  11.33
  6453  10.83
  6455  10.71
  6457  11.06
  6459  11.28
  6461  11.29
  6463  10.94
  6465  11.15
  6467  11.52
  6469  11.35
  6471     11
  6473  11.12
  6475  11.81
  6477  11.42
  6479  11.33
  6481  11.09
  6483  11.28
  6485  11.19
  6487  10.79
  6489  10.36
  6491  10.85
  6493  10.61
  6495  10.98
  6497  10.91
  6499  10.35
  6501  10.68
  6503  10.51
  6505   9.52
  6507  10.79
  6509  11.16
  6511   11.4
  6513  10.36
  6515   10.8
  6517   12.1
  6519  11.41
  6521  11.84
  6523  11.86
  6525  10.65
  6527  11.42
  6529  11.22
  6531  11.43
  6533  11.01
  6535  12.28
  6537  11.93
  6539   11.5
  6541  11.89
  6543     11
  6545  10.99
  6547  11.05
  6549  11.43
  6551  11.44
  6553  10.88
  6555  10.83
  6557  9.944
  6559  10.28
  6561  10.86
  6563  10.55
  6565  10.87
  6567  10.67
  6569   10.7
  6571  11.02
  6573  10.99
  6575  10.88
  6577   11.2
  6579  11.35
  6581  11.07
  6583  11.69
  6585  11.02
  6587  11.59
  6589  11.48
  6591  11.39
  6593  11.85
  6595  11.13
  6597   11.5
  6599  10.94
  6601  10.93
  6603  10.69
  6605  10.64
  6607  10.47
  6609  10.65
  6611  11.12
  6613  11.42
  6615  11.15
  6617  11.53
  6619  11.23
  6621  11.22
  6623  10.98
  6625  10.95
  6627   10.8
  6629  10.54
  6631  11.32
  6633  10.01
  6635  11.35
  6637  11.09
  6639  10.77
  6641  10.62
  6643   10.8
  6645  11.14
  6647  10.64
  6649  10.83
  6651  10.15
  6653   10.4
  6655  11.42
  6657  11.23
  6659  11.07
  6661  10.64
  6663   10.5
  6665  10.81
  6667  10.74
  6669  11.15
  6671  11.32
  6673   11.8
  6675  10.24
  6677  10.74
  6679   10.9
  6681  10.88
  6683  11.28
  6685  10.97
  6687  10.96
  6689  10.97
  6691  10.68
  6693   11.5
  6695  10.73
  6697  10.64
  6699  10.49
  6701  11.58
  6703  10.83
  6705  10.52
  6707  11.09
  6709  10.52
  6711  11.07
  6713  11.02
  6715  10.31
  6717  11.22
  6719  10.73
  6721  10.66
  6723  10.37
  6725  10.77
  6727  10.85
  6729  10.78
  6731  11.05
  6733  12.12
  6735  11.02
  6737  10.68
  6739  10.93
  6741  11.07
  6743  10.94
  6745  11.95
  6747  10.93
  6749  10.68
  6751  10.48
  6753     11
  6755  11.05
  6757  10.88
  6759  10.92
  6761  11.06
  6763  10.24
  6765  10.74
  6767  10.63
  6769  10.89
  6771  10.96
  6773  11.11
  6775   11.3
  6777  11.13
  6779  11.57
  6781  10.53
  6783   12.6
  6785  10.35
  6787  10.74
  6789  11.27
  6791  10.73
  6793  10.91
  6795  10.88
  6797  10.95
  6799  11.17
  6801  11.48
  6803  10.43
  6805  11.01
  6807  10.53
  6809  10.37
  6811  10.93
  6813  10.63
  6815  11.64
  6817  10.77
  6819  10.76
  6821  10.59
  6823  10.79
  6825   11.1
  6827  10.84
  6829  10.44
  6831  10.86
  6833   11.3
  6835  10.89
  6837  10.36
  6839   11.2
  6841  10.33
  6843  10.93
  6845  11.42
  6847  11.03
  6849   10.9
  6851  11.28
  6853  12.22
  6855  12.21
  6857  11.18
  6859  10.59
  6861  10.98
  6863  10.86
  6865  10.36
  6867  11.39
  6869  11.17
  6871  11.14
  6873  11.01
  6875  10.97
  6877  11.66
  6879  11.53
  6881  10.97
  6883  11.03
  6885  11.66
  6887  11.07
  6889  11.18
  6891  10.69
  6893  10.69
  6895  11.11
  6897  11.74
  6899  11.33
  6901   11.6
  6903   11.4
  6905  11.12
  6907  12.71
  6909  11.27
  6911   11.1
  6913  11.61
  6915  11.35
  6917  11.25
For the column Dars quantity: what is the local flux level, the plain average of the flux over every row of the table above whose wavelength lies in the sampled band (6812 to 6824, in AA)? 10.9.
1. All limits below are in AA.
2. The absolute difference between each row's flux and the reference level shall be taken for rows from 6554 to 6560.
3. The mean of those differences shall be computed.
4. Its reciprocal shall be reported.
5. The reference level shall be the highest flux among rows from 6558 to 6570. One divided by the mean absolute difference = 2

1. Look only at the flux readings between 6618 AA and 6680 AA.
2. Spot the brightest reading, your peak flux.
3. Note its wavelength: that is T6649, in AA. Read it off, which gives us 6673 AA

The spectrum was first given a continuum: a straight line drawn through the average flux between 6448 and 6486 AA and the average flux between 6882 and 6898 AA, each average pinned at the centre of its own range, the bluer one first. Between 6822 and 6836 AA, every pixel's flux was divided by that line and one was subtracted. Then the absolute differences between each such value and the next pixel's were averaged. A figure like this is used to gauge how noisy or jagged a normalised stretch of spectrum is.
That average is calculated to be 0.033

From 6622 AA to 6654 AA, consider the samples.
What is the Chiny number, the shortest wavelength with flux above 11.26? 6631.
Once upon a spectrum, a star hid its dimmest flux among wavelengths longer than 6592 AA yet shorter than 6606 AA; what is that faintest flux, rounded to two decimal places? 10.64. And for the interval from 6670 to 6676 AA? 10.24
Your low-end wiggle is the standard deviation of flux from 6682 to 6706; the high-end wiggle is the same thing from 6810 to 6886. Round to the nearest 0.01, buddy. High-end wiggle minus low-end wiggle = 0.09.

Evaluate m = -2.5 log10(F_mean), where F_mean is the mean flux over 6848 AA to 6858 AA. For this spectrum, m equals -2.66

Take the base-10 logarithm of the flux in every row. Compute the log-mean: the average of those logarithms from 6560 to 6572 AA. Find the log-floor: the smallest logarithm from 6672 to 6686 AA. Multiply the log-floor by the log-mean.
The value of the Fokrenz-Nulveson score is 1.04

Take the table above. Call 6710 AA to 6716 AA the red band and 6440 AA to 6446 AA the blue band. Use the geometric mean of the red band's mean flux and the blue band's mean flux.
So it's 10.9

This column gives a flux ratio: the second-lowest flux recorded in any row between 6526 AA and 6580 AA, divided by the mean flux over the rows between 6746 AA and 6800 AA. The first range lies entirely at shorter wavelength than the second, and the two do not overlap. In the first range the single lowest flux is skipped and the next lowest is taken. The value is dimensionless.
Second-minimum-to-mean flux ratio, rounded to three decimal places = 0.939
